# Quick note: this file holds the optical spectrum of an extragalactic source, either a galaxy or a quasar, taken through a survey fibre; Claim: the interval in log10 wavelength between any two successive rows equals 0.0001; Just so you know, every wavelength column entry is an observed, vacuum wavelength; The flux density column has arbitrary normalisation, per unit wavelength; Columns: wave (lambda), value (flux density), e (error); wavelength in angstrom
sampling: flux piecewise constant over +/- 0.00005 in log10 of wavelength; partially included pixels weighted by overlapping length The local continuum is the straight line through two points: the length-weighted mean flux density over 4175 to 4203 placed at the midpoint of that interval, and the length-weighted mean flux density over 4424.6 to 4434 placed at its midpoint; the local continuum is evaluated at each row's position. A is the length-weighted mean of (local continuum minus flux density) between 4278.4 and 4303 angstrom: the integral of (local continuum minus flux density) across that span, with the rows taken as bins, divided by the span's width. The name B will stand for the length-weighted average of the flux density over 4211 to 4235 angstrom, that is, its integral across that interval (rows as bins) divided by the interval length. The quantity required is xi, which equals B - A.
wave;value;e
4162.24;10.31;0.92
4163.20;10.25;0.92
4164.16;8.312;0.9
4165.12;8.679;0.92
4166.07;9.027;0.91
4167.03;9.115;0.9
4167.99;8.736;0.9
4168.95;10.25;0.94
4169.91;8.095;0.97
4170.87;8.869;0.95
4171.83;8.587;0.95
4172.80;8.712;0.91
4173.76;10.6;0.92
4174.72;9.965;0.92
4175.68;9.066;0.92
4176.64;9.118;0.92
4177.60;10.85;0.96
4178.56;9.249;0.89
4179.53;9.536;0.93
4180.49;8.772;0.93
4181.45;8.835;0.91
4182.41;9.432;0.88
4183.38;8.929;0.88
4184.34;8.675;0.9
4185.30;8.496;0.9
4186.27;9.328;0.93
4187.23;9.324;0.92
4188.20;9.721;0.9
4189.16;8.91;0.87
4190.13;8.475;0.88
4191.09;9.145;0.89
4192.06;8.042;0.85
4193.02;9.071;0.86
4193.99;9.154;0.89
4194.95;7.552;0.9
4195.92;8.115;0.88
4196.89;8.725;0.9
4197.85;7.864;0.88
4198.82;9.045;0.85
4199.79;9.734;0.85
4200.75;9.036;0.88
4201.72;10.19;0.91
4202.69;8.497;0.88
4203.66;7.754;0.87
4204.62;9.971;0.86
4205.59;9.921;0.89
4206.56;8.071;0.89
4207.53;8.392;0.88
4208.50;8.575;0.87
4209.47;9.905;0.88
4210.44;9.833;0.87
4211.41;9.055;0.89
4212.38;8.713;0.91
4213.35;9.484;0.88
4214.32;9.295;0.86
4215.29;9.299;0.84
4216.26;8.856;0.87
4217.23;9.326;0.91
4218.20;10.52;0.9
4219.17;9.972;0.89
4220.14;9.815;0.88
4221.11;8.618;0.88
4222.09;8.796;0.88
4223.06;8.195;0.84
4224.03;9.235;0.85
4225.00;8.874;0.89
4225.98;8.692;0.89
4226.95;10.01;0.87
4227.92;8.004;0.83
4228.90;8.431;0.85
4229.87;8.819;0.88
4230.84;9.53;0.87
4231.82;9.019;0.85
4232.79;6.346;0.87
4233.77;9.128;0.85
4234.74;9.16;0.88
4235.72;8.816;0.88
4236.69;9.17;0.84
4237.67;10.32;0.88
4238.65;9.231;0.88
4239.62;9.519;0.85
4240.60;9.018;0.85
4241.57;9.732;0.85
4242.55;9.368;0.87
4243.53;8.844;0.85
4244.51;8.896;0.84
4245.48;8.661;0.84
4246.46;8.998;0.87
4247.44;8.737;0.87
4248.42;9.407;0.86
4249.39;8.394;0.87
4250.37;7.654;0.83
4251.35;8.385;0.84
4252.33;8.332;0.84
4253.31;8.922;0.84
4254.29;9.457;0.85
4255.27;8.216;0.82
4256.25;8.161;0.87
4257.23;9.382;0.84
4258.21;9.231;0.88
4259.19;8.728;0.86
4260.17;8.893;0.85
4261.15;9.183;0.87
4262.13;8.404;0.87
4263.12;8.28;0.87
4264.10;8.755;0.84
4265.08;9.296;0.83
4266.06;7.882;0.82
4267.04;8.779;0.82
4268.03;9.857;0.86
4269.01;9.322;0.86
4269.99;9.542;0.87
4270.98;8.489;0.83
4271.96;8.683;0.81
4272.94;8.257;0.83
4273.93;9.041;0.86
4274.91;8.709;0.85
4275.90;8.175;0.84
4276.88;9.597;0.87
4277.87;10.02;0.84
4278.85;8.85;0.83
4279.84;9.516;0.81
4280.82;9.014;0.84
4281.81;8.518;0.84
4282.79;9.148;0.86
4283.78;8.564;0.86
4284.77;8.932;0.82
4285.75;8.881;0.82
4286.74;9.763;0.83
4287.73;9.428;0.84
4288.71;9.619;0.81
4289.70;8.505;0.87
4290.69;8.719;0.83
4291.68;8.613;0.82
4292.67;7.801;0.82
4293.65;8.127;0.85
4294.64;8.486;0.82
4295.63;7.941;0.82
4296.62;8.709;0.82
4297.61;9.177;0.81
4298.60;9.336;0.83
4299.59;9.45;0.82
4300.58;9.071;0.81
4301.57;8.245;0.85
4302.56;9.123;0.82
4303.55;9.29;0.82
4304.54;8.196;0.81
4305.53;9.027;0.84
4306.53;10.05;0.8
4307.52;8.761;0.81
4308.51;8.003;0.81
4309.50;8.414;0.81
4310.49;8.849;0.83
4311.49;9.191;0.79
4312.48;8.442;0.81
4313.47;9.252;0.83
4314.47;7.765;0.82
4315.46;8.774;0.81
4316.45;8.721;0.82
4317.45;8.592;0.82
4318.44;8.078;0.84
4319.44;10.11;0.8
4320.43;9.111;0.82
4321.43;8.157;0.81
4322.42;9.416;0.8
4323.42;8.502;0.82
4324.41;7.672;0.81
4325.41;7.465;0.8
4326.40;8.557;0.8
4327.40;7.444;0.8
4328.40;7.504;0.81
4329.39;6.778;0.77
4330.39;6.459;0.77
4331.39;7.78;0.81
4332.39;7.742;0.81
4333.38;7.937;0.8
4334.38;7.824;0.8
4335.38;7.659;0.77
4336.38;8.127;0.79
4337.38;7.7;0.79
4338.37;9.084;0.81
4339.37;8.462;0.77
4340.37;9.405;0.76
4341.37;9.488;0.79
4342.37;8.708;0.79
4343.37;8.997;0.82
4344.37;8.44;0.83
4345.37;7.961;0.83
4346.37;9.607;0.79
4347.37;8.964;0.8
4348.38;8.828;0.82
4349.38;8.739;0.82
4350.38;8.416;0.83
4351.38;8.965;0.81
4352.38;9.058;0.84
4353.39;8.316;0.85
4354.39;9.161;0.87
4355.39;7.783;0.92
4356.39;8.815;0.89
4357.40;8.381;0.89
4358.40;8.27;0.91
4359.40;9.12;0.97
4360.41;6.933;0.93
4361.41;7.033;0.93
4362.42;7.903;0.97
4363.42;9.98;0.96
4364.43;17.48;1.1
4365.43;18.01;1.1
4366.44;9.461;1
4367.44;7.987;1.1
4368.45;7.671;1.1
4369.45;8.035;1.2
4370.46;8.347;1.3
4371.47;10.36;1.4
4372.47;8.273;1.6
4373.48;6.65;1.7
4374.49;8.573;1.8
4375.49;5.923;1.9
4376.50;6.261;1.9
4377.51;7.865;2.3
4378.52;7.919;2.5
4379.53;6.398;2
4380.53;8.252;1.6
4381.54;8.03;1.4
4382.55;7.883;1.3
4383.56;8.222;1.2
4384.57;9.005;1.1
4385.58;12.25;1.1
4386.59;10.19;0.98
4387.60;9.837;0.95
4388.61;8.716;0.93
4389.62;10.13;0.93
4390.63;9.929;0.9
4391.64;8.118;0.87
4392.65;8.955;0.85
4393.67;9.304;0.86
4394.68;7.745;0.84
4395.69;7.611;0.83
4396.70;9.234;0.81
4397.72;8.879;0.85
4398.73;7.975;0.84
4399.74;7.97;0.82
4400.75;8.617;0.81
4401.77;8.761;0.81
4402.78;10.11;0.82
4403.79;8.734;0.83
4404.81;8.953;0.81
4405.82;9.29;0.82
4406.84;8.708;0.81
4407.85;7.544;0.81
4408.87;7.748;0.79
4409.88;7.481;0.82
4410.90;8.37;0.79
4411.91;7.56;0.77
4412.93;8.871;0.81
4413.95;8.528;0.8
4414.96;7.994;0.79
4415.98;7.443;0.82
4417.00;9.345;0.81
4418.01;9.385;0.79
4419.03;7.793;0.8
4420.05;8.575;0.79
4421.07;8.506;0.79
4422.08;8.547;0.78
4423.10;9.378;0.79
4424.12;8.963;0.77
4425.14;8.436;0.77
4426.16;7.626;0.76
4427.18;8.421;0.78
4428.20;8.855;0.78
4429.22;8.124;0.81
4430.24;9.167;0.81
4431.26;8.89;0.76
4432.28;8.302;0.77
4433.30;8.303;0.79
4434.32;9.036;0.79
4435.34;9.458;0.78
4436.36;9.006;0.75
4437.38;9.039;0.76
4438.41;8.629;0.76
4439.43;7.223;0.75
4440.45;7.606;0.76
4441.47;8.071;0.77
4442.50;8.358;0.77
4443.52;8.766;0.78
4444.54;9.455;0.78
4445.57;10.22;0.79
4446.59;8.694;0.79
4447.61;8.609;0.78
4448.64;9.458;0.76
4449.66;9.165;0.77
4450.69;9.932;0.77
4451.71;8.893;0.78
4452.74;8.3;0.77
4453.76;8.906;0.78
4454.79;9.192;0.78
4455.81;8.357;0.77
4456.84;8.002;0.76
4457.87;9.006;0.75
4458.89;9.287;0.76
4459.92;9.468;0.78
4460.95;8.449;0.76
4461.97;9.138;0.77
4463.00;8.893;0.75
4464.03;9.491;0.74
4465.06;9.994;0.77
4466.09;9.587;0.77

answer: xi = 9.09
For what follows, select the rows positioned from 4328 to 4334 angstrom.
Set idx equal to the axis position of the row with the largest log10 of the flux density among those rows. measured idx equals 4333.38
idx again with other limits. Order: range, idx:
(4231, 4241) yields 4237.67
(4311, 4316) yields 4313.47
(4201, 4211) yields 4201.72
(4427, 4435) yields 4430.24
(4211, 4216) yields 4213.35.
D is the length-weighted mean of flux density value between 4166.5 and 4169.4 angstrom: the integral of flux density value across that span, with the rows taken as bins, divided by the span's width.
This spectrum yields 9.3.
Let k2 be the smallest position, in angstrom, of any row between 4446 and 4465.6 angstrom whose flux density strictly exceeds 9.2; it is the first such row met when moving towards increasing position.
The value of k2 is 4448.64 angstrom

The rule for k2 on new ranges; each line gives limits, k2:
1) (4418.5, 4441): 4423.10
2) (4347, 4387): 4363.42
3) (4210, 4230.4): 4210.44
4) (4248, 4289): 4248.42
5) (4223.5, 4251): 4224.03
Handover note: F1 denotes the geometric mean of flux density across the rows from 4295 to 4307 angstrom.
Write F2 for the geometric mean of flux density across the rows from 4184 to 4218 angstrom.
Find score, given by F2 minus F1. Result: -0.02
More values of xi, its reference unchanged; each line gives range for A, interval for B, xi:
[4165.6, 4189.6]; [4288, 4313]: 8.95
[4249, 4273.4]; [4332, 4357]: 8.47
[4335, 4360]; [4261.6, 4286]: 8.91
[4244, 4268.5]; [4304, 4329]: 8.45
